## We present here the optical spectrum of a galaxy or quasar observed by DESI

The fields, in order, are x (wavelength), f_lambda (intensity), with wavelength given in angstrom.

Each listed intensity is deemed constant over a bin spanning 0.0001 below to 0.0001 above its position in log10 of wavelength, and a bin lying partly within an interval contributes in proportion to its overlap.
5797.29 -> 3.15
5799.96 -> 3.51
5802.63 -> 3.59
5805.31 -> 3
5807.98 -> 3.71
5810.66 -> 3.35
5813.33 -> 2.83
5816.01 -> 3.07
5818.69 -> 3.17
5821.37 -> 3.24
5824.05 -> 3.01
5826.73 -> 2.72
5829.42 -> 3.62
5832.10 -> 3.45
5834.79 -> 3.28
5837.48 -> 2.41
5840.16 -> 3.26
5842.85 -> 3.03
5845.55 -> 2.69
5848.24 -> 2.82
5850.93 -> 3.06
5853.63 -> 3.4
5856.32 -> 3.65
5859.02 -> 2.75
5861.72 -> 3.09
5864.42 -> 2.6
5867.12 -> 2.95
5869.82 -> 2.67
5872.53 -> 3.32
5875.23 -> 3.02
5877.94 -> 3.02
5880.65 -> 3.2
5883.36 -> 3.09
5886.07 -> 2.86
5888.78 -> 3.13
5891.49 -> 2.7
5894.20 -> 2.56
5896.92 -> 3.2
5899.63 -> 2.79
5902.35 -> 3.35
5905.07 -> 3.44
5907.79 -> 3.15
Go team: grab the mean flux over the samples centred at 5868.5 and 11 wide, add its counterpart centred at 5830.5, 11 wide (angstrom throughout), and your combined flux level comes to 6.15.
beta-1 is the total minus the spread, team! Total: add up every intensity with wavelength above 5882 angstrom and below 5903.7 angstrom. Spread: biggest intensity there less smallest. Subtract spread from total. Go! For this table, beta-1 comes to 22.9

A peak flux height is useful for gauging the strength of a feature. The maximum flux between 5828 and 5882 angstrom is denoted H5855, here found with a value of 3.65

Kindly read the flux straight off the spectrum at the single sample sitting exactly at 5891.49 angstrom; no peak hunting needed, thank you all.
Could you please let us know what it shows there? 2.7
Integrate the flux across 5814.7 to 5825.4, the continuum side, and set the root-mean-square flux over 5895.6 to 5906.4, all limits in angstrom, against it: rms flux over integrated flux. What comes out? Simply 0.096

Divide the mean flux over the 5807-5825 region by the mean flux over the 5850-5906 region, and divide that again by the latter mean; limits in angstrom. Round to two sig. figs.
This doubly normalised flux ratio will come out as 0.35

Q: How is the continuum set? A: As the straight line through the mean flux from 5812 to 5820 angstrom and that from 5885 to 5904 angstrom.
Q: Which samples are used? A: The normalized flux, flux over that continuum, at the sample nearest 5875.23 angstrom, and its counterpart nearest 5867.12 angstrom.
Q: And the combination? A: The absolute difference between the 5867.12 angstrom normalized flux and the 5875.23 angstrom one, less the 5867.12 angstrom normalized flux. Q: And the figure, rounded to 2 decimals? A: -0.97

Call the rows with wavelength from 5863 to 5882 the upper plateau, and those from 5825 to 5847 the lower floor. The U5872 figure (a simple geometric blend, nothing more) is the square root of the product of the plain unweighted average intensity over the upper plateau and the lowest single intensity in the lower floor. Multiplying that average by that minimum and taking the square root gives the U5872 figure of 2.67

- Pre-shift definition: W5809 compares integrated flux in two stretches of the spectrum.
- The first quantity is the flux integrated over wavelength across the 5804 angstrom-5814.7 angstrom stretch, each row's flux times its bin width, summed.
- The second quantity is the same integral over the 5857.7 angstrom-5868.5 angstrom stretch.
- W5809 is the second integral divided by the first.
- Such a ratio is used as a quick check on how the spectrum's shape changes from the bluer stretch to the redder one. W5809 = 0.892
